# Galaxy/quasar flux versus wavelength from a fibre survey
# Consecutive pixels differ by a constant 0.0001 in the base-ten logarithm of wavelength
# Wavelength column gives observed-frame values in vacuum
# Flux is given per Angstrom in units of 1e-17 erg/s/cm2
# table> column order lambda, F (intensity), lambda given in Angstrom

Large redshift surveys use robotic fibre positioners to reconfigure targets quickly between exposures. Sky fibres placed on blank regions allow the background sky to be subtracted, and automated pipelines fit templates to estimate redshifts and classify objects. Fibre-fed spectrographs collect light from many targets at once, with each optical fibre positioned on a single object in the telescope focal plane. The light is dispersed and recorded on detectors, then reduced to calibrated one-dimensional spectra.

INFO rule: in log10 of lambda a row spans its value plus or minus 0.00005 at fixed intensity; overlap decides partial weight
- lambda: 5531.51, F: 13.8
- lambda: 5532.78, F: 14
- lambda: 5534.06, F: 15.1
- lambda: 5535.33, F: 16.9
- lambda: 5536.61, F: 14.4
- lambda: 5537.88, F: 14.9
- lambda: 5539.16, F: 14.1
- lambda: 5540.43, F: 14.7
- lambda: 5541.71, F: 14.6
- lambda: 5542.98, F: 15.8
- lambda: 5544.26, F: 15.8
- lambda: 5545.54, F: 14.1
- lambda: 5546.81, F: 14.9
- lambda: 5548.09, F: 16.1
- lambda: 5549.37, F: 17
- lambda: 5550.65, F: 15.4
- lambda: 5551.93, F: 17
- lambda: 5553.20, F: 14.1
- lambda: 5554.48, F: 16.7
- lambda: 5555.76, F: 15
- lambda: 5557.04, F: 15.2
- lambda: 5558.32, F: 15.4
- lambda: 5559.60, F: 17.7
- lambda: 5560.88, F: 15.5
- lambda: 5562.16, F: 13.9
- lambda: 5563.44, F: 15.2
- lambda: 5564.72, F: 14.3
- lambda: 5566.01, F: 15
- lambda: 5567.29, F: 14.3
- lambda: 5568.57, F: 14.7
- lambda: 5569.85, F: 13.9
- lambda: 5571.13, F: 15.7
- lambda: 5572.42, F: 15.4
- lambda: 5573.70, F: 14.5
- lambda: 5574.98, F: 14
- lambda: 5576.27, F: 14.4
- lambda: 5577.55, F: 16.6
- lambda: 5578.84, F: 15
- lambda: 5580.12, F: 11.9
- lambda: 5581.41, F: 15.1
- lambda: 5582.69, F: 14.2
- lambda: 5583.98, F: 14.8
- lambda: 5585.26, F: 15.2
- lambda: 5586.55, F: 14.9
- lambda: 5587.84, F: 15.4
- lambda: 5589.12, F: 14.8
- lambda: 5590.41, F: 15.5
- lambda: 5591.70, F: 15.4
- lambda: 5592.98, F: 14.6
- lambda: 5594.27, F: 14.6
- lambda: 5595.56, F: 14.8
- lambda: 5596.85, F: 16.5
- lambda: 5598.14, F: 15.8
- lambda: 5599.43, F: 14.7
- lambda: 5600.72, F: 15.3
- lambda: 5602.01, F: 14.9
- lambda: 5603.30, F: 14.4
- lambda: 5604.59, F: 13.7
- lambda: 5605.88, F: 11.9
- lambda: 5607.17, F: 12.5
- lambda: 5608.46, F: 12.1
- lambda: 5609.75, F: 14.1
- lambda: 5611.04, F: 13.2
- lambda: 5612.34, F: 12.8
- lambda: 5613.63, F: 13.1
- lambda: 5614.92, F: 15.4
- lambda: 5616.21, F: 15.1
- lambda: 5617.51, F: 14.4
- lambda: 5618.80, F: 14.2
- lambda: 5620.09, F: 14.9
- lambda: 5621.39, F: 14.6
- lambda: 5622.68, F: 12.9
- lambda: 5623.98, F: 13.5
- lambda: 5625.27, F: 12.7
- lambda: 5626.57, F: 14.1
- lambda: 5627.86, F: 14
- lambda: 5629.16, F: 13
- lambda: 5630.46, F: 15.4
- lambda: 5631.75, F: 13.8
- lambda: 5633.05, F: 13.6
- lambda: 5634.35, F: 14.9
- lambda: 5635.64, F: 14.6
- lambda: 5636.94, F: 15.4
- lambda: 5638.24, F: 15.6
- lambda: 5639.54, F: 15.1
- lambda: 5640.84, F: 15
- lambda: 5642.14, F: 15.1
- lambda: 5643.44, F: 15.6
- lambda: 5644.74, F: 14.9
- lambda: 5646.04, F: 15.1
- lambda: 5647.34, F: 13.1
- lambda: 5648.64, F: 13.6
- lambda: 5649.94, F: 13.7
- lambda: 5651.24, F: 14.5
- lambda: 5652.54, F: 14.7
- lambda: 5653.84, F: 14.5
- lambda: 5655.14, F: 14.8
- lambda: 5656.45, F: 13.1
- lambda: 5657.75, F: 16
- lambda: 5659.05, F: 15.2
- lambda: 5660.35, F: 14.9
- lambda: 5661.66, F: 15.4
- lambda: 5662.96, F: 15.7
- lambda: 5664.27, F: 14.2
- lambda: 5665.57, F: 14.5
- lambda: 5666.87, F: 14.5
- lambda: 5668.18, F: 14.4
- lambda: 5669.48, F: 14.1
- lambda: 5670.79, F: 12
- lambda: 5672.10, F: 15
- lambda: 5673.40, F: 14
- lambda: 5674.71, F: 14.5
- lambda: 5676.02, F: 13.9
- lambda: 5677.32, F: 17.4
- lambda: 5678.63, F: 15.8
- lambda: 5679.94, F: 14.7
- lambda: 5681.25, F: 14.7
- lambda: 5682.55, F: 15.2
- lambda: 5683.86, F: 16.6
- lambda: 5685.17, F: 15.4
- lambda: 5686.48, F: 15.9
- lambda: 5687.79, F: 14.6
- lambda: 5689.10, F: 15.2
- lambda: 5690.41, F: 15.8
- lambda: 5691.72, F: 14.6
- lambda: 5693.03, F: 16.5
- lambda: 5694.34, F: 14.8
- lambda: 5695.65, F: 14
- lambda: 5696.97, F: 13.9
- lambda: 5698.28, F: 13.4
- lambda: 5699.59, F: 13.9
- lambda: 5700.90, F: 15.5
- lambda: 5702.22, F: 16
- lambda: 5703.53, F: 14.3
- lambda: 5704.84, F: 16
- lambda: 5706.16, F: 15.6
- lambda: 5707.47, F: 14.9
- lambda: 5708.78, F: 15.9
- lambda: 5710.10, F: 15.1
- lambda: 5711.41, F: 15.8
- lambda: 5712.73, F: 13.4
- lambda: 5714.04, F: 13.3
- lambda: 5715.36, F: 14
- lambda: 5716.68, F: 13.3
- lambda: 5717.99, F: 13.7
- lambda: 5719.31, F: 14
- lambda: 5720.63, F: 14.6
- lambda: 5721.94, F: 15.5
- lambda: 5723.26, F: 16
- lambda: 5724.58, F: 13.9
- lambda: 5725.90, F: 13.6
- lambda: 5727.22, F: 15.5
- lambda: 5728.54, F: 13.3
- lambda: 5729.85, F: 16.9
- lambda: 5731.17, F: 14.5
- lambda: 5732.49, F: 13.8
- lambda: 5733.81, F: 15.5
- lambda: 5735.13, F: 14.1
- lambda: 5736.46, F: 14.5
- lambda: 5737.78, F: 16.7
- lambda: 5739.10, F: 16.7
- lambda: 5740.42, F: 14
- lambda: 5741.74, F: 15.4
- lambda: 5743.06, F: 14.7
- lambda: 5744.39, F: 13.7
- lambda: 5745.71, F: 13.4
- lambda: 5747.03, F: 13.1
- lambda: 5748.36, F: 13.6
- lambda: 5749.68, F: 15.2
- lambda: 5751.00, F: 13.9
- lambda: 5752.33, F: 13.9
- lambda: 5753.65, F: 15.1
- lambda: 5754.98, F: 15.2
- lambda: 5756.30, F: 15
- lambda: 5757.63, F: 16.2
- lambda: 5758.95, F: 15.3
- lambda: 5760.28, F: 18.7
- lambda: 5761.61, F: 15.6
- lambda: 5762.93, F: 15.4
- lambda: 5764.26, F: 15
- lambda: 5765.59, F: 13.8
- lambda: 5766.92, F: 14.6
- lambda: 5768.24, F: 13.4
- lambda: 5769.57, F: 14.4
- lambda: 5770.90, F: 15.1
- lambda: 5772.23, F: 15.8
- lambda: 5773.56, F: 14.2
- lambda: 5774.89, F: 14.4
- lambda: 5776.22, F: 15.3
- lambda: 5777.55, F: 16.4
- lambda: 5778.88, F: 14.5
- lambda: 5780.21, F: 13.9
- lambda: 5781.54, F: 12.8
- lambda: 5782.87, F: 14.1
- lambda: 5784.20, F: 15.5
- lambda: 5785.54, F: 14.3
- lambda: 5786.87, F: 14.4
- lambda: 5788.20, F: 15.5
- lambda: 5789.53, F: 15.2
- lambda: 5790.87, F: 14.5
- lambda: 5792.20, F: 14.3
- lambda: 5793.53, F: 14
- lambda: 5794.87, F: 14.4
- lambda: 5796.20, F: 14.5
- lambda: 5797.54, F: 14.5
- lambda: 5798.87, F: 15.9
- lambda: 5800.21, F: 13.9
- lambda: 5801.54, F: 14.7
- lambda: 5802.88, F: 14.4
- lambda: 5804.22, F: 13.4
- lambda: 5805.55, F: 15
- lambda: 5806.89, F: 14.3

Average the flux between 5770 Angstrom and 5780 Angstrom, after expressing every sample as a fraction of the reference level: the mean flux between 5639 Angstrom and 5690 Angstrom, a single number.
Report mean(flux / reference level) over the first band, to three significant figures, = 1.02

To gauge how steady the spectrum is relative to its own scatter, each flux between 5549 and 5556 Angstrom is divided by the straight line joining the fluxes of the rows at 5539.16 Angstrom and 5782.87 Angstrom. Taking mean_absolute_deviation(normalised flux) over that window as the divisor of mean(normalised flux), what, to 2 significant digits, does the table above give 15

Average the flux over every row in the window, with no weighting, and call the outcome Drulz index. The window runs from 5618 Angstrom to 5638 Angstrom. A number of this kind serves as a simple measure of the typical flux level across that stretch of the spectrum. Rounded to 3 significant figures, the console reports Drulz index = 14.1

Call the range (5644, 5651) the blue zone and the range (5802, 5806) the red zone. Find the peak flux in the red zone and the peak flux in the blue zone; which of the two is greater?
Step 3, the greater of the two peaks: 15.1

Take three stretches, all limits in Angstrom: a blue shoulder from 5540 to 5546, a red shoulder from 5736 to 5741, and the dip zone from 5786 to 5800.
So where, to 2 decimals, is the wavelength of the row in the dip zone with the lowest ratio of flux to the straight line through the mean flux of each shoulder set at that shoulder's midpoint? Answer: 5793.53 Angstrom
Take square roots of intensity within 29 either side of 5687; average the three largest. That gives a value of 4.10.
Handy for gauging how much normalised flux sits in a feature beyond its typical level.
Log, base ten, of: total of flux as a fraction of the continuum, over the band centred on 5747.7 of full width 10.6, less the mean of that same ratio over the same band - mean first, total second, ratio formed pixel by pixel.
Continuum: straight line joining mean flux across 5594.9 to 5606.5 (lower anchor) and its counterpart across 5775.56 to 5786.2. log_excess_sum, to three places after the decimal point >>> 0.825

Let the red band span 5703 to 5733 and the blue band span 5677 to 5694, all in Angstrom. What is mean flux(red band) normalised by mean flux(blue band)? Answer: 0.94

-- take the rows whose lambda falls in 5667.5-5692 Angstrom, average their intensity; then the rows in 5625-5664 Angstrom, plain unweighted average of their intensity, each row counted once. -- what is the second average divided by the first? 0.98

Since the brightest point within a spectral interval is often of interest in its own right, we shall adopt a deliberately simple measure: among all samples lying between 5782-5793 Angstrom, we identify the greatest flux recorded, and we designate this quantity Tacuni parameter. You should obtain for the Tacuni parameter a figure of 15.5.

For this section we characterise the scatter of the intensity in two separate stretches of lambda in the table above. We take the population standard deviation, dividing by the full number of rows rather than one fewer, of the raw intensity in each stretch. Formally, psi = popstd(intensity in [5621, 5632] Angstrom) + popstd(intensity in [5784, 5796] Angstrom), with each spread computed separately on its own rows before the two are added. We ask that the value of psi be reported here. 1.35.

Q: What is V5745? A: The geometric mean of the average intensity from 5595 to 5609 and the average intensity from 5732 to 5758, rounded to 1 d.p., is 14.5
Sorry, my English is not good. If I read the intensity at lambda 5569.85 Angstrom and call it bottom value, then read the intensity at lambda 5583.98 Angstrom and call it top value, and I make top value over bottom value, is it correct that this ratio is 1.06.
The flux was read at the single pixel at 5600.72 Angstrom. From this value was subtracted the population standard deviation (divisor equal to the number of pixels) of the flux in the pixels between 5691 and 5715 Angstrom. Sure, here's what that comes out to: 14.3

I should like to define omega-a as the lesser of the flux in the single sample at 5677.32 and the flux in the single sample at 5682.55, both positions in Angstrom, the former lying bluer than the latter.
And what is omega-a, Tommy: 15.2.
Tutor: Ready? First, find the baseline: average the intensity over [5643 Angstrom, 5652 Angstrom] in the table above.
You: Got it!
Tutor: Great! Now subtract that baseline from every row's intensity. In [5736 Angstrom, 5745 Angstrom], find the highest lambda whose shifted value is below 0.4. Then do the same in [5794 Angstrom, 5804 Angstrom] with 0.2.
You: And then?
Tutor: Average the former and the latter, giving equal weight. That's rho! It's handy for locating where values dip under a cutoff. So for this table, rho 5773.6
